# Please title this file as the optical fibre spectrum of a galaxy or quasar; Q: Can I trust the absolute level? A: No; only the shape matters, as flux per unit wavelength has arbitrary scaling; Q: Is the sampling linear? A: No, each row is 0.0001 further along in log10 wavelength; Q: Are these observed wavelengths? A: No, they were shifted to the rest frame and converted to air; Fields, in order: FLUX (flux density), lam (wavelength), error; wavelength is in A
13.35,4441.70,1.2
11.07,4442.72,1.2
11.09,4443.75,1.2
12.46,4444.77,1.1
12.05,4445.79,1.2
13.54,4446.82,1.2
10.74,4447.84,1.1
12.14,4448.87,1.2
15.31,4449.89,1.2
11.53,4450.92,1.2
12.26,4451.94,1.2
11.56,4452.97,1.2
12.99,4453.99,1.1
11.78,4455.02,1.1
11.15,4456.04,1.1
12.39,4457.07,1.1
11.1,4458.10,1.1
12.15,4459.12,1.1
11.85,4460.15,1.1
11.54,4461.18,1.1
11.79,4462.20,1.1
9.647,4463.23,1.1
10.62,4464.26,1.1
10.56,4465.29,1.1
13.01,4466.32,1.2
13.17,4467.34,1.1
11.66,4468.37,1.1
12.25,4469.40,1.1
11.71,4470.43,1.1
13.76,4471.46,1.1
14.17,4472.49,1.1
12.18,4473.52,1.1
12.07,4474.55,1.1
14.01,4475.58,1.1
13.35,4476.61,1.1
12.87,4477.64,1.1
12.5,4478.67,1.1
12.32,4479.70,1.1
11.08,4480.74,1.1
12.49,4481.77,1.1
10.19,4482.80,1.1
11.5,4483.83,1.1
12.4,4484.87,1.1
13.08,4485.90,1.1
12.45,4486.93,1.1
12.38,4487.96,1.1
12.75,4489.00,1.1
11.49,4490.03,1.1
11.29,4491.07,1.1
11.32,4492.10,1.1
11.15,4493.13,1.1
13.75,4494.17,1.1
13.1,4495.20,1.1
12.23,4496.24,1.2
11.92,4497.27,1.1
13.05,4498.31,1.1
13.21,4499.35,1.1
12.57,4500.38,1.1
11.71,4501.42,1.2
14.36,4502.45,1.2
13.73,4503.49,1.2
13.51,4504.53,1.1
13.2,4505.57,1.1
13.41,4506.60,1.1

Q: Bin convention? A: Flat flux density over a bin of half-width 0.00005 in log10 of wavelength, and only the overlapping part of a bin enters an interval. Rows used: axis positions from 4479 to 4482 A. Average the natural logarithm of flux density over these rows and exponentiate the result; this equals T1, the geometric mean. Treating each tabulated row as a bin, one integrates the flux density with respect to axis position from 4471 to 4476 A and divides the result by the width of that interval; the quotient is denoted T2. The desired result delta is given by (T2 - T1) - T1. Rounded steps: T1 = 11.9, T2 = 13.2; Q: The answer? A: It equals -10.7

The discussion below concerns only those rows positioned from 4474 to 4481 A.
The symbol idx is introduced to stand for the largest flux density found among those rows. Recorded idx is 14.01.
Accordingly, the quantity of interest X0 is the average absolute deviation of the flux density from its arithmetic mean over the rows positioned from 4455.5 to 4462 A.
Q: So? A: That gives 0.43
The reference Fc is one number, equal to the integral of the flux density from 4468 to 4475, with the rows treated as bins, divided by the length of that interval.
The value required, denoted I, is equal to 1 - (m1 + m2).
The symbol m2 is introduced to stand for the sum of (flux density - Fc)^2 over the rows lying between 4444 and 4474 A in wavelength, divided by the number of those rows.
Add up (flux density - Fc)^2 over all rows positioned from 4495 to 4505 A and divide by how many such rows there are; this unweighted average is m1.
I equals -1.3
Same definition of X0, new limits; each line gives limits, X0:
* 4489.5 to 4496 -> 0.94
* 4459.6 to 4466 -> 0.73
